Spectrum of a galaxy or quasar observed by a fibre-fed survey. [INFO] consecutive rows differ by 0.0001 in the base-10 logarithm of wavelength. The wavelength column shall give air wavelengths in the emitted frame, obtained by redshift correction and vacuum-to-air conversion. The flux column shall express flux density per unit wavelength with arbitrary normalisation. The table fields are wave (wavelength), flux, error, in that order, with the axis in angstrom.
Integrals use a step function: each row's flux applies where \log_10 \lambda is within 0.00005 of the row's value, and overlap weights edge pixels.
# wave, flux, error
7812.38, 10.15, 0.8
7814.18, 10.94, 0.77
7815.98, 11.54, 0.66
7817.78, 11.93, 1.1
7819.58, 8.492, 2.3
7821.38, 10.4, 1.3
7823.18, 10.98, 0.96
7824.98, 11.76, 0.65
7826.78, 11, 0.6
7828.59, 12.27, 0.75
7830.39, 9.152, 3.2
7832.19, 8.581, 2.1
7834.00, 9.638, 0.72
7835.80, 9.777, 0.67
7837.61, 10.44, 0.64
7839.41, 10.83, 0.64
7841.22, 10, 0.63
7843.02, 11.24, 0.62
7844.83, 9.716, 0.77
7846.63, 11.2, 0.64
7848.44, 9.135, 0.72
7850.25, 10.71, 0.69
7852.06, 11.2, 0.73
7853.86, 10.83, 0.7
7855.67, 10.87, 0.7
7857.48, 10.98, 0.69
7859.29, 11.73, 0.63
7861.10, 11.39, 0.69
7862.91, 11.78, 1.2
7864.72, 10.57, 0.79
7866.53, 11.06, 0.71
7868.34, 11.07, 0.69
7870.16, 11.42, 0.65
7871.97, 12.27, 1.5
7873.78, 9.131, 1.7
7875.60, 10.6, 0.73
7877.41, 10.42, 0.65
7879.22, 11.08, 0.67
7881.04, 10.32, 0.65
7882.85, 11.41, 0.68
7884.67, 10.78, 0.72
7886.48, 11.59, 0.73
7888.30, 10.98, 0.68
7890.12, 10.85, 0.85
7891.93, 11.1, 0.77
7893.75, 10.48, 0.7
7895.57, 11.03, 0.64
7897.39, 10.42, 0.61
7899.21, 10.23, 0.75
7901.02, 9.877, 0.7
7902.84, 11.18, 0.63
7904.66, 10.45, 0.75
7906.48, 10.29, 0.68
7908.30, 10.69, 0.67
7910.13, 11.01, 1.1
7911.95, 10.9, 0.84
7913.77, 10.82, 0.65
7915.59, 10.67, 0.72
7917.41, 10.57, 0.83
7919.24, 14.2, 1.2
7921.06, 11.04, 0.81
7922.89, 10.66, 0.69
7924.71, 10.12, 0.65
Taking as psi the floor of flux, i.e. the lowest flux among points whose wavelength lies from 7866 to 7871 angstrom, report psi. 11.06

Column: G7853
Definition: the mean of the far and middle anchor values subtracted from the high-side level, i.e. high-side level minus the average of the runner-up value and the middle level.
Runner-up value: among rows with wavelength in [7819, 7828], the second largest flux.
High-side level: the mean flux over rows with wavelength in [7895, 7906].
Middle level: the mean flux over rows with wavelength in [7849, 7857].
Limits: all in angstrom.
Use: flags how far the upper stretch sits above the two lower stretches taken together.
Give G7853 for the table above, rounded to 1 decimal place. -0.4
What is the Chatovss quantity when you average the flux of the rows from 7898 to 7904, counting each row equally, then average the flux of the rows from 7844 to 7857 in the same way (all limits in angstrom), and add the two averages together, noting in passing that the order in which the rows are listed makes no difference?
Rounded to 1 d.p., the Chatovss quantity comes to 21.0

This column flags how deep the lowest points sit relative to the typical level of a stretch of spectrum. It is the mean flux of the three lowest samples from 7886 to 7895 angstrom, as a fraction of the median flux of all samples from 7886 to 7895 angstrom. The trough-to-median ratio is 0.98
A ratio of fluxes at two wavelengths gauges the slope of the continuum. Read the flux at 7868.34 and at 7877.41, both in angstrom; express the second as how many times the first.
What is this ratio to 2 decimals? 0.94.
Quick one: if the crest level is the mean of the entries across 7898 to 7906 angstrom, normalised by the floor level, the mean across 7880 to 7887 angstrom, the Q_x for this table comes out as 0.95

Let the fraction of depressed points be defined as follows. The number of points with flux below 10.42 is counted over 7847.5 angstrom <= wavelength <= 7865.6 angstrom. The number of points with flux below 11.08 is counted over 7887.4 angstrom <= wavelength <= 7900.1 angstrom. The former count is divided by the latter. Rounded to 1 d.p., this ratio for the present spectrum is 0.2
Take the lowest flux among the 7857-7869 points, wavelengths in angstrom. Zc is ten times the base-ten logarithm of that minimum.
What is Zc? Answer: 10.2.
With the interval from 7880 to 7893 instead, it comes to 10.1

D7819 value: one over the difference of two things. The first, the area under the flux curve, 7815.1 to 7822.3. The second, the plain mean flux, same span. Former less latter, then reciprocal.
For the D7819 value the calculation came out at 0.015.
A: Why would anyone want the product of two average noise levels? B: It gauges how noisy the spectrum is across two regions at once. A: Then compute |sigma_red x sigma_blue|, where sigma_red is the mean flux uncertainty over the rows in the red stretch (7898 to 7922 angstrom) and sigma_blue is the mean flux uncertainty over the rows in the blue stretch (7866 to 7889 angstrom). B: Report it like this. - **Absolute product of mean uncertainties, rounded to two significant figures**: 0.66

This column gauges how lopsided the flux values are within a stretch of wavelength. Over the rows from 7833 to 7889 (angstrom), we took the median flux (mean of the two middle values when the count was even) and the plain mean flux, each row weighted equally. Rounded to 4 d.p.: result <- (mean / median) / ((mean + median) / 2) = 0.0916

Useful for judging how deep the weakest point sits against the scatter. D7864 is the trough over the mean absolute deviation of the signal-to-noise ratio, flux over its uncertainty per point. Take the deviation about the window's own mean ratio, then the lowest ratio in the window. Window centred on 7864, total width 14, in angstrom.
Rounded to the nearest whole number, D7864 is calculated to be 5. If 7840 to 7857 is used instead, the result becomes 10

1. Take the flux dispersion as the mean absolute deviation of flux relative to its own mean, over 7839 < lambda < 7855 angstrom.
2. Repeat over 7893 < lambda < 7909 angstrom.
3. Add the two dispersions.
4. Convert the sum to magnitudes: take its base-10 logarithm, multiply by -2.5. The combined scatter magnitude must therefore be 0.1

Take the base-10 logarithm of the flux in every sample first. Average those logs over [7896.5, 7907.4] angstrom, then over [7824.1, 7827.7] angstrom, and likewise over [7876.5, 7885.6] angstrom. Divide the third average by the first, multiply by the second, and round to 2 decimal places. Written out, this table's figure 1.07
